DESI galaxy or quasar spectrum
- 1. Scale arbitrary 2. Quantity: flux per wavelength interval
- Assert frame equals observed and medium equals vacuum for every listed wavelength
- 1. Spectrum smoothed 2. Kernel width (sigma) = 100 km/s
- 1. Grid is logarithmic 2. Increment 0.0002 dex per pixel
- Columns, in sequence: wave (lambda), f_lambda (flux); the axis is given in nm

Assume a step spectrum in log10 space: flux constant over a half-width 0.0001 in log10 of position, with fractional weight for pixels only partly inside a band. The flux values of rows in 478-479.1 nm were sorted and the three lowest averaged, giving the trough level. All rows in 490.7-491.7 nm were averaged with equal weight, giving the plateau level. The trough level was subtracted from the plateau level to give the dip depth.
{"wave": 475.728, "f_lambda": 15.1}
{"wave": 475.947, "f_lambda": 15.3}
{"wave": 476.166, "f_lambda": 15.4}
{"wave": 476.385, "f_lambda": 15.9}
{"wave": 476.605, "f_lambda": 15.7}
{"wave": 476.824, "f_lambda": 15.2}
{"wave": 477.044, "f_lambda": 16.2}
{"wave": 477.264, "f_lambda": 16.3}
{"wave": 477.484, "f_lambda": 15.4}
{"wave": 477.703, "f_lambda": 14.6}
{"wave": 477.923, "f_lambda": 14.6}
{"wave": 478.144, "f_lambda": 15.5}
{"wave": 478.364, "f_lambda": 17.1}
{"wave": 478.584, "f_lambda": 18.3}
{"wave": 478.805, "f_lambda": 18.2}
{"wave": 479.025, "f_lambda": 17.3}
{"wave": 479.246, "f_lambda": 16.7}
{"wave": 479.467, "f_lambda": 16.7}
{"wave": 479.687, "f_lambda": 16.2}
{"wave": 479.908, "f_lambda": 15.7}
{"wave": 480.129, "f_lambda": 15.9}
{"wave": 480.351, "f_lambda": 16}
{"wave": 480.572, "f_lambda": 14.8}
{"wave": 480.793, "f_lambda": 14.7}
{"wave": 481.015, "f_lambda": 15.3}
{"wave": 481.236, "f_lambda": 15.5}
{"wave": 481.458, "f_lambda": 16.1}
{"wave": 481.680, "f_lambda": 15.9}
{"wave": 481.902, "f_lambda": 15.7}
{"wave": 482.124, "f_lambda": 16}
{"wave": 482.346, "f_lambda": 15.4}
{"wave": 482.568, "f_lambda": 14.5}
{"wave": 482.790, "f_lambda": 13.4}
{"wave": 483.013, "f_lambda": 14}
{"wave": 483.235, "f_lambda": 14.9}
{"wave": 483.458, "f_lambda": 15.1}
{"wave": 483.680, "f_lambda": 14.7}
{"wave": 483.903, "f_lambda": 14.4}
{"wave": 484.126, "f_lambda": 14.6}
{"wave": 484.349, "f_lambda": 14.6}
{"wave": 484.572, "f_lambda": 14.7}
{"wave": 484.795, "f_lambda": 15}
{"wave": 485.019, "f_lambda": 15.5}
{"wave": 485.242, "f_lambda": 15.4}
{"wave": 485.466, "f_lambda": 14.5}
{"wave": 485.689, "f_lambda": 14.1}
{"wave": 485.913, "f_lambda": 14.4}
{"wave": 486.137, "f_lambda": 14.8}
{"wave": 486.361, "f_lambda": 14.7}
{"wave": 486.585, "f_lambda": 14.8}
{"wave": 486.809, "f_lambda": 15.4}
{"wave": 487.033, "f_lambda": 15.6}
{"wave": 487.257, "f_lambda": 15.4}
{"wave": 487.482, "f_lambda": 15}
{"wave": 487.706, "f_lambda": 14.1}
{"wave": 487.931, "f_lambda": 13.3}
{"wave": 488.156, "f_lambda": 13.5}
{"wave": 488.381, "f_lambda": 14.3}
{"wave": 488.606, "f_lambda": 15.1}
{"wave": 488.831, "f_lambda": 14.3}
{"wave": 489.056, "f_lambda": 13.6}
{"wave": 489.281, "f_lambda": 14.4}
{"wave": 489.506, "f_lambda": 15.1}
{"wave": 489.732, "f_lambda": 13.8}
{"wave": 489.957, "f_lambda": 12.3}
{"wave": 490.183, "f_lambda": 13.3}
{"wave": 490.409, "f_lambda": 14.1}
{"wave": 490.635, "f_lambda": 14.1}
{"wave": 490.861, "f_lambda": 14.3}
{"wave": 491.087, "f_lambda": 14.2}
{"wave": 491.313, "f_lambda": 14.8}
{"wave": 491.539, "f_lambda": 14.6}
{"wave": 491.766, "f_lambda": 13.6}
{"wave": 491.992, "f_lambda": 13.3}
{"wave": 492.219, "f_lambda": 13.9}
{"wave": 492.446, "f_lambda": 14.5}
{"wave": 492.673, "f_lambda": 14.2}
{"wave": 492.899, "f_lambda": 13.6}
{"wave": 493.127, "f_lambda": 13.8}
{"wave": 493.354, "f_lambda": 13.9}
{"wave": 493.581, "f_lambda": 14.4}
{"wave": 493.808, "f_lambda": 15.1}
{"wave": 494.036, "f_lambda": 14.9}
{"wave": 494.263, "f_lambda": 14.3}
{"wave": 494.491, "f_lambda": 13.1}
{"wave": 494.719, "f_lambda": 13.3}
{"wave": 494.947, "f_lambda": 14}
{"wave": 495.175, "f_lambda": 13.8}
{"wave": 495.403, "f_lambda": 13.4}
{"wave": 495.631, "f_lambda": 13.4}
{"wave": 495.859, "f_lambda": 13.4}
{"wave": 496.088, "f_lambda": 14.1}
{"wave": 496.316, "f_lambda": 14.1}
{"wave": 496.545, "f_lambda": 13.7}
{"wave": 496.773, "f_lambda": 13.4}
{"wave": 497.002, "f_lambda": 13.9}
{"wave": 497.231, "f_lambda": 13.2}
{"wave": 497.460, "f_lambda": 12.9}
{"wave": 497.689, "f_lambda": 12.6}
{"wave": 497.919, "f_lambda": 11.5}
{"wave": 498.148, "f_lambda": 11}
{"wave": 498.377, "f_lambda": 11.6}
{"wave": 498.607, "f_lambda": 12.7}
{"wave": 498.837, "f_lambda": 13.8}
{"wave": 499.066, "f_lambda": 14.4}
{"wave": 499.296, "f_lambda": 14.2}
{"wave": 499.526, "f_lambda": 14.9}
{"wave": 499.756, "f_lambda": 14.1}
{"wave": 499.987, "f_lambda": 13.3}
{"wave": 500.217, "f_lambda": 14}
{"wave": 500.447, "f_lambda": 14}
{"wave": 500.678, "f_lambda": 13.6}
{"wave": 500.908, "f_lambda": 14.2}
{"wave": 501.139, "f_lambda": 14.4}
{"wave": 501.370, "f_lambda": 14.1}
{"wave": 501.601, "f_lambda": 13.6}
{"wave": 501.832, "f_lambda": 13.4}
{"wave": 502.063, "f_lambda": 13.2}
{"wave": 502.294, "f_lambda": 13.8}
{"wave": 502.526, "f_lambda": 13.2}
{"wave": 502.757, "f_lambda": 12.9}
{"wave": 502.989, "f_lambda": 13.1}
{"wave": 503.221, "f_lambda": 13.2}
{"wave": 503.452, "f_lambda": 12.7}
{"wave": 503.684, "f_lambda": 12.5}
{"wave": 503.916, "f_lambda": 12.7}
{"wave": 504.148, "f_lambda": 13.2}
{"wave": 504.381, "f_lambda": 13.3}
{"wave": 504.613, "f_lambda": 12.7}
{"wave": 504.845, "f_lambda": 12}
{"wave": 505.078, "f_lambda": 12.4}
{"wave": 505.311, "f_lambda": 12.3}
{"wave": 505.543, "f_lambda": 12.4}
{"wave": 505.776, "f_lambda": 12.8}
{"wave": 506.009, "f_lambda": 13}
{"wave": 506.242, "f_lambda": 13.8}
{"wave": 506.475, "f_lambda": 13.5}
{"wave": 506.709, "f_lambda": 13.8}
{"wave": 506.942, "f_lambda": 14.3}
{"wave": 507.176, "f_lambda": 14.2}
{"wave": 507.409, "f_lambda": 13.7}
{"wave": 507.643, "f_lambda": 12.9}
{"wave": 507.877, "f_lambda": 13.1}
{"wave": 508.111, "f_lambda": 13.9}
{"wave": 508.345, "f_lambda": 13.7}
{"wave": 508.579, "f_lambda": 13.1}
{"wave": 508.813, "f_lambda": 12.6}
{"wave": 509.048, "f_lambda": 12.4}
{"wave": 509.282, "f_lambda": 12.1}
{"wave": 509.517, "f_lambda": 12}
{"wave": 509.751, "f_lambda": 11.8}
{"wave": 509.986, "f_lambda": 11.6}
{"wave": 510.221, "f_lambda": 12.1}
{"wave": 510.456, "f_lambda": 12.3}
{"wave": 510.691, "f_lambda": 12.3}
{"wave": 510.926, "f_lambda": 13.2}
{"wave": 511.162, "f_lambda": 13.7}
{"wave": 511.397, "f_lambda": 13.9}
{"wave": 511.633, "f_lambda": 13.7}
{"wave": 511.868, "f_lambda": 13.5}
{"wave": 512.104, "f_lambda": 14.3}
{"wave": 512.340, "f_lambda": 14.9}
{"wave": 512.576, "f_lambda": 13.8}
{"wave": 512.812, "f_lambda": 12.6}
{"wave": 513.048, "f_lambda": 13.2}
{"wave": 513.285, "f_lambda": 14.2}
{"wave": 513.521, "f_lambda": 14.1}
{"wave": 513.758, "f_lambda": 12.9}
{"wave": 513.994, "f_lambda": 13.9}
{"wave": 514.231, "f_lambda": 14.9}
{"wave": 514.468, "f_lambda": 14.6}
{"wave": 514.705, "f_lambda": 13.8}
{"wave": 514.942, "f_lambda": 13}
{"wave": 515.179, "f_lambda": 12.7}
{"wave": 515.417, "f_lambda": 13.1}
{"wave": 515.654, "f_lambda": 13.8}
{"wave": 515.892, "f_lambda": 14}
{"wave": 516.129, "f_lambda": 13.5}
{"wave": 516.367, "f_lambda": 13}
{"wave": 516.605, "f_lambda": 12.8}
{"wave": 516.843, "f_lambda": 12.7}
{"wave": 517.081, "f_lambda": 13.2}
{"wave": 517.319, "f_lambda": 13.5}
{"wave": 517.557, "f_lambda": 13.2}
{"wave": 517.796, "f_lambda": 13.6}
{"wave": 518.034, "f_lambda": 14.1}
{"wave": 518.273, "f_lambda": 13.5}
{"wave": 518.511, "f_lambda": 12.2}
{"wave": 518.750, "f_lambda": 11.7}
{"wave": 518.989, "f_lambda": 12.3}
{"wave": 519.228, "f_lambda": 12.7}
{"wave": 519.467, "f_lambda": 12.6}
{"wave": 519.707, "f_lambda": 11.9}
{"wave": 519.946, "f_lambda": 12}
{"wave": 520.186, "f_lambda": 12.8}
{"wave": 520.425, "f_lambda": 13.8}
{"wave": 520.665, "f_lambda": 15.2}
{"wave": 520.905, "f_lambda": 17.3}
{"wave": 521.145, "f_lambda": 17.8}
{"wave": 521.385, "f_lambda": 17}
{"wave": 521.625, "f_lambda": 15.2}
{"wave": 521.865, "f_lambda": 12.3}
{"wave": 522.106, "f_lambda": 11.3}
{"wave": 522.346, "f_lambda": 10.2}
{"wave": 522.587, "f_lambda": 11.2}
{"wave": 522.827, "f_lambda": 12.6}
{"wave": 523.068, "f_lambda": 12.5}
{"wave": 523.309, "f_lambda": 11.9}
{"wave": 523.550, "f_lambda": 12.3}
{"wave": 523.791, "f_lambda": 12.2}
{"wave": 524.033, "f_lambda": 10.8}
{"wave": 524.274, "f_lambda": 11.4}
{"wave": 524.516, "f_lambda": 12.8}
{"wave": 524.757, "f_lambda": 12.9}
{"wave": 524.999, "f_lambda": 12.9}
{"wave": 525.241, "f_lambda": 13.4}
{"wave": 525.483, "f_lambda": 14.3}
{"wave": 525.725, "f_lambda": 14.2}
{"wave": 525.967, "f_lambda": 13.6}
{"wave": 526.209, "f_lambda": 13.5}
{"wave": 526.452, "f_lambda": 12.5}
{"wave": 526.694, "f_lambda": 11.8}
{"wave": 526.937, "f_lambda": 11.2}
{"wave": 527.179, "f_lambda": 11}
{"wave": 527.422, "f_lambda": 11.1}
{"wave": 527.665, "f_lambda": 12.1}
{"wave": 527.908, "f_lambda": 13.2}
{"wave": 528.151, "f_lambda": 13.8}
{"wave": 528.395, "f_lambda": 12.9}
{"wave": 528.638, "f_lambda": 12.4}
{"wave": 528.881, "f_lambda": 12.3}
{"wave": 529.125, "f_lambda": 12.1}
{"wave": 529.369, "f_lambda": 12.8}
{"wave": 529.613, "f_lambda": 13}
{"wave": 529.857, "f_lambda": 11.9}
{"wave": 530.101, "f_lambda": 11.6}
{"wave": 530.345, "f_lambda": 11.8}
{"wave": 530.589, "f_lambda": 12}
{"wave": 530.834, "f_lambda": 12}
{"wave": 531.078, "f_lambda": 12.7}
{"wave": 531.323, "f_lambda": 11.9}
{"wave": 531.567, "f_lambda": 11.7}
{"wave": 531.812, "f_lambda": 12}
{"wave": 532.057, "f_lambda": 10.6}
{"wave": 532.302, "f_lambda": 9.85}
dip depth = -2.2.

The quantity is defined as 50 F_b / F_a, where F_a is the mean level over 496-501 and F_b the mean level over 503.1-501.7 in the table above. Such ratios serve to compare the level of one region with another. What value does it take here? 49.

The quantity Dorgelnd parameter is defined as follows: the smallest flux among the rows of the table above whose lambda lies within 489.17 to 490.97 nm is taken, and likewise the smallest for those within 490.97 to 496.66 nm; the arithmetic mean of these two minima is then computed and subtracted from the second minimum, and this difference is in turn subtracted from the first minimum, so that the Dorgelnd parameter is 11.9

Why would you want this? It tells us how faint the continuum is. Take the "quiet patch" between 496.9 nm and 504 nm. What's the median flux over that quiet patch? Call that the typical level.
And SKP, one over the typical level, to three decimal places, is 0.075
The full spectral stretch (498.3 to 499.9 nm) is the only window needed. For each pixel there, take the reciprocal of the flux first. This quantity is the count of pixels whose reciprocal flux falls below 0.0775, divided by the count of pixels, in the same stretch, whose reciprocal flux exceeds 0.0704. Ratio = 1.0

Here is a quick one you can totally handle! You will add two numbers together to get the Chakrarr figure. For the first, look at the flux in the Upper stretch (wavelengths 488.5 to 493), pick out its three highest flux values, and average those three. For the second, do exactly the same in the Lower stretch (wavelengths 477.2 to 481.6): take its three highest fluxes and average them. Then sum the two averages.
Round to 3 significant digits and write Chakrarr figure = 32.9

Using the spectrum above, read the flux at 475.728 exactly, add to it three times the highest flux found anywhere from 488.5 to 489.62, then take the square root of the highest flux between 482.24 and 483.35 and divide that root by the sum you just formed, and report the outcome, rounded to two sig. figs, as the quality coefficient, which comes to 0.065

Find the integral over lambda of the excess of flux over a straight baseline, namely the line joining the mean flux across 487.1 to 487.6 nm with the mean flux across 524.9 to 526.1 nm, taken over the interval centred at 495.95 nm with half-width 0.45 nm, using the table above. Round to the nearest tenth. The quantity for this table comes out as -1.0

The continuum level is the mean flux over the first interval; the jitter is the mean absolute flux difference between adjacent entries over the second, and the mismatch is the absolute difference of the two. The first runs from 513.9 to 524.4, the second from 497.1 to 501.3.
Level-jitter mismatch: 12.6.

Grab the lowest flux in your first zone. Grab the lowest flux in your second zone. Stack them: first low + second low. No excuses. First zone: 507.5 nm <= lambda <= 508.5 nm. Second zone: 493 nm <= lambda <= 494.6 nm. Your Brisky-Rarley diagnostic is 26.0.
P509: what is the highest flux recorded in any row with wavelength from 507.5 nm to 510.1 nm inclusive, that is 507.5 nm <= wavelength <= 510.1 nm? 13.9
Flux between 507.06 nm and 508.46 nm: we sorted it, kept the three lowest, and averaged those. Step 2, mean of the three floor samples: 13.2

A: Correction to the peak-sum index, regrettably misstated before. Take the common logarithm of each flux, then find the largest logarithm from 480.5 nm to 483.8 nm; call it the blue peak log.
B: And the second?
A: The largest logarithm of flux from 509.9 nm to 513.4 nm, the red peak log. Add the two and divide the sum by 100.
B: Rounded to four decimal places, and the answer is 0.0238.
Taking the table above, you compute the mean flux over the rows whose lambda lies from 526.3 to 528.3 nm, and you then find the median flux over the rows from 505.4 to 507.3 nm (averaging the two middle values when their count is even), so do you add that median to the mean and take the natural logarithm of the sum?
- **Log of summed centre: 3.25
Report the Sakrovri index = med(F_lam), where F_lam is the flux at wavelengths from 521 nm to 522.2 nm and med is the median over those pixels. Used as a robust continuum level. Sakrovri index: 15.2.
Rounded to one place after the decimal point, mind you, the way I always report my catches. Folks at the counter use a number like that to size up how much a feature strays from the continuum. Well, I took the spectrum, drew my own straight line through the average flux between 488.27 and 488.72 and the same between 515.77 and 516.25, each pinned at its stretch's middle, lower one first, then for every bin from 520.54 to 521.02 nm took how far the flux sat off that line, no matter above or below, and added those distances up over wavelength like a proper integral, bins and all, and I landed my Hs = 1.3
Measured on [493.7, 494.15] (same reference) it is 0.2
